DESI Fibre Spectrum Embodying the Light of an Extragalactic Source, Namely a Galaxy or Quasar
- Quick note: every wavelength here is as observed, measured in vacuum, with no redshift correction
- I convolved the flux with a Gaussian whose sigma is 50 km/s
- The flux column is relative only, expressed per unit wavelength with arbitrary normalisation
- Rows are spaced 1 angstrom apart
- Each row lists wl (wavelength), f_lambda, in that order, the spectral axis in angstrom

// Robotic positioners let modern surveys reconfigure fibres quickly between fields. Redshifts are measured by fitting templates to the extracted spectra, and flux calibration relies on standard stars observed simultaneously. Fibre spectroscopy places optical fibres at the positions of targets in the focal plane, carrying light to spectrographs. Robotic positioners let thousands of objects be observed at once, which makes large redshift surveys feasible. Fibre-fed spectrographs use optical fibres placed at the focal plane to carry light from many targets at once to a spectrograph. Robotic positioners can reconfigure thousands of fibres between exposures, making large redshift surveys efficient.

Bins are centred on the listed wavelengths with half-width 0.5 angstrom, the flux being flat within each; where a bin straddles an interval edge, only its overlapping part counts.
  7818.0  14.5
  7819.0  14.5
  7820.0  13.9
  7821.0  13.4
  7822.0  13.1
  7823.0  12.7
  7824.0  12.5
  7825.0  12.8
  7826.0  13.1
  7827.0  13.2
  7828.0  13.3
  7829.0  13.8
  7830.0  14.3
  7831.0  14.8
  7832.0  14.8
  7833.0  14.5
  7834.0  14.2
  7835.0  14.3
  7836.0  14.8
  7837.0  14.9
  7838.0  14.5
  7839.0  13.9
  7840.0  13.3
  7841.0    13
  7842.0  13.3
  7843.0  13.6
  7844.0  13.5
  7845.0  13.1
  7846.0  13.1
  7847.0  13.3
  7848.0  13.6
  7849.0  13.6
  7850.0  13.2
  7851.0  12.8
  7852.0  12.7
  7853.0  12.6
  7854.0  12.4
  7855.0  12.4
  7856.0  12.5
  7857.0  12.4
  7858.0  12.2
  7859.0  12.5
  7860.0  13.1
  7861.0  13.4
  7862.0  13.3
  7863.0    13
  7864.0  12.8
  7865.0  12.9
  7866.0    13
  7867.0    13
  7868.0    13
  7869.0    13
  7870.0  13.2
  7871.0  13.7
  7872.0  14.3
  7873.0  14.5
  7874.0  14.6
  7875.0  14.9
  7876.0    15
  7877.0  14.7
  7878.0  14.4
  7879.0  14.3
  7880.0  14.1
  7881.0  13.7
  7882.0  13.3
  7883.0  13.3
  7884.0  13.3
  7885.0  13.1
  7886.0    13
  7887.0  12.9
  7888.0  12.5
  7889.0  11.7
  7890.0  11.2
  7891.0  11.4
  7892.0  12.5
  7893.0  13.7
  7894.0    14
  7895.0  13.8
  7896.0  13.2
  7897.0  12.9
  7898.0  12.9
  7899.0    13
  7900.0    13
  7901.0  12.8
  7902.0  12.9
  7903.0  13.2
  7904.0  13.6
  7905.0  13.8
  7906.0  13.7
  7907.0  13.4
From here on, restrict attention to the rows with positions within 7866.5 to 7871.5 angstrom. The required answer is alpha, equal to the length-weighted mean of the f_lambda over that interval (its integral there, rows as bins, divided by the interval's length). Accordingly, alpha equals 13.2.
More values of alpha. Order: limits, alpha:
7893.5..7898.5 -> 13.4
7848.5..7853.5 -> 13.0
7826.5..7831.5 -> 13.9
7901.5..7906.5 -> 13.4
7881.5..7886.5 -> 13.2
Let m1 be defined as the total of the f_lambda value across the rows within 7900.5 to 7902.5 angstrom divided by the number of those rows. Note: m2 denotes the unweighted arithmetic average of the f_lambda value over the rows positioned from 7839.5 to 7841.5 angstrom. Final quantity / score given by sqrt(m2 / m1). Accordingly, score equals 1.01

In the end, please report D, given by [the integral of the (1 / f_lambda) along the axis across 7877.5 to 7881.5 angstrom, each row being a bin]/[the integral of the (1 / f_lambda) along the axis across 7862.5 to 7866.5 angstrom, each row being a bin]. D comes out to 0.92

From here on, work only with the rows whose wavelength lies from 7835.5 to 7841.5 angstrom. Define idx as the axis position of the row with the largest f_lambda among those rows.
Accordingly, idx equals 7837.0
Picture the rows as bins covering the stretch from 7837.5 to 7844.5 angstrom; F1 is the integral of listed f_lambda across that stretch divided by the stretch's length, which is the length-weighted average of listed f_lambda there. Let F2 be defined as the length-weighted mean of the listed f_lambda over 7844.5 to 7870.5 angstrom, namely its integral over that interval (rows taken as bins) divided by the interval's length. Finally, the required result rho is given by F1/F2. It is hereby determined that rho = 1.05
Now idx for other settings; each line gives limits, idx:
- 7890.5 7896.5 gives 7894.0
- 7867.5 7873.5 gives 7873.0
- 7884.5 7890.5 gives 7885.0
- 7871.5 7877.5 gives 7876.0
